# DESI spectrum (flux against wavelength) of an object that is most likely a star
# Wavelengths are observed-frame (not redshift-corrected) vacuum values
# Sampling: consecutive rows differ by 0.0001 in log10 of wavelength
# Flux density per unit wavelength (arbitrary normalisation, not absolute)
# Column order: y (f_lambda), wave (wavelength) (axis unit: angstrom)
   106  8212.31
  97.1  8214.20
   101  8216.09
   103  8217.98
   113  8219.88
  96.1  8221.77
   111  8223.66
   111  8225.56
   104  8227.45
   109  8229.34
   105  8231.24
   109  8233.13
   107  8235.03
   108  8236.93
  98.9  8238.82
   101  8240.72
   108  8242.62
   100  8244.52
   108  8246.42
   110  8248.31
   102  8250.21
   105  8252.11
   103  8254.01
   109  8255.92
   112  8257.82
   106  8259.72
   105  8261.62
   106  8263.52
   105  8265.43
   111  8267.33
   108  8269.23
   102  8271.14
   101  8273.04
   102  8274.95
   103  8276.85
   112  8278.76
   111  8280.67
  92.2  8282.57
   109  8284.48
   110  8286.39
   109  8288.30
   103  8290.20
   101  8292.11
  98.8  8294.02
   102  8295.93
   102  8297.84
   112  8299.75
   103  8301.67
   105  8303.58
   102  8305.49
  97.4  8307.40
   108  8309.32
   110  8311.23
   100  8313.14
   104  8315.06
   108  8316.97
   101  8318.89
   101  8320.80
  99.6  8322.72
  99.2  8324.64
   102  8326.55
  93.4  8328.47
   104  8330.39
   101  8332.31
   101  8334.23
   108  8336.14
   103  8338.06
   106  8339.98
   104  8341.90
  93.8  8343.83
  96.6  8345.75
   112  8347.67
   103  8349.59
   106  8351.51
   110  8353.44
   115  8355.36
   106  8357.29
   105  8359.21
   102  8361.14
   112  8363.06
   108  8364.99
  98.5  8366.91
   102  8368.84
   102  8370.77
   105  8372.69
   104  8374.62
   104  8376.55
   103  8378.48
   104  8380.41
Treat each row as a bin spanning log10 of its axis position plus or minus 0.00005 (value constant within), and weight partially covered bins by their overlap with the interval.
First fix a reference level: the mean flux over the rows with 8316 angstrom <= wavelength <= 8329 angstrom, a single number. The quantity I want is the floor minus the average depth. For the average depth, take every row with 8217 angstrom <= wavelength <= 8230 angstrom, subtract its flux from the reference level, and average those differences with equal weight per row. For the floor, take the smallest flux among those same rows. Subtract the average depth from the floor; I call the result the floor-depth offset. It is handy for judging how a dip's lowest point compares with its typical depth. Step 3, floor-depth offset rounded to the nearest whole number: 102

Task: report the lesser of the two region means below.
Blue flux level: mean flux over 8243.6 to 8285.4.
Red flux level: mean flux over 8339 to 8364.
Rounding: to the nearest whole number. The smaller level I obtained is 105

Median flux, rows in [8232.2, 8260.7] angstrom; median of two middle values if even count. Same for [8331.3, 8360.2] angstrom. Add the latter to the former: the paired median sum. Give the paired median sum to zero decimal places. 212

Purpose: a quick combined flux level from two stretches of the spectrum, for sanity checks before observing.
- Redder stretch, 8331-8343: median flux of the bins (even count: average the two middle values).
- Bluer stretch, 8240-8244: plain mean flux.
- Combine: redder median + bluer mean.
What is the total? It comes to 208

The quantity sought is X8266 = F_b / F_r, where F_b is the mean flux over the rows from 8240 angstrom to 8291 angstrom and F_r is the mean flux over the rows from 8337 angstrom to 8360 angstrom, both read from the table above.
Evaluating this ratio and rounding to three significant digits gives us 1.01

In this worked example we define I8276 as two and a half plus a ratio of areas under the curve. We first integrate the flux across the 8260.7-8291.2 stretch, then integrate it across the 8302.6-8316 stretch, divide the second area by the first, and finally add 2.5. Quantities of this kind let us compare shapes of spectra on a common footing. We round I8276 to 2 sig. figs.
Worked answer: 2.9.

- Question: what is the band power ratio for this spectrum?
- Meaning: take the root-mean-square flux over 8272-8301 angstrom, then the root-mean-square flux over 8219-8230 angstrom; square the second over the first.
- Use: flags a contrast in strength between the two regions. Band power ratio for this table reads 1.05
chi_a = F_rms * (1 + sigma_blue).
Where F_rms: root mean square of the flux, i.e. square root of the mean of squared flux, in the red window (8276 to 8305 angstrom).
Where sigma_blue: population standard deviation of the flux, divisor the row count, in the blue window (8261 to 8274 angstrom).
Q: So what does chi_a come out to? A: 436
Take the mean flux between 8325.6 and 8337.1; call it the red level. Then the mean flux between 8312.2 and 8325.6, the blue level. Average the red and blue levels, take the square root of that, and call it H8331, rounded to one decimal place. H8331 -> 10.1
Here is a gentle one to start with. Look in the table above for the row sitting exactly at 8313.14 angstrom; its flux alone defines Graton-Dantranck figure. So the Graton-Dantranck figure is 100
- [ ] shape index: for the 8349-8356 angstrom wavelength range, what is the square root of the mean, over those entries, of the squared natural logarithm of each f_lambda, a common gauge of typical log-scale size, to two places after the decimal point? 4.69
